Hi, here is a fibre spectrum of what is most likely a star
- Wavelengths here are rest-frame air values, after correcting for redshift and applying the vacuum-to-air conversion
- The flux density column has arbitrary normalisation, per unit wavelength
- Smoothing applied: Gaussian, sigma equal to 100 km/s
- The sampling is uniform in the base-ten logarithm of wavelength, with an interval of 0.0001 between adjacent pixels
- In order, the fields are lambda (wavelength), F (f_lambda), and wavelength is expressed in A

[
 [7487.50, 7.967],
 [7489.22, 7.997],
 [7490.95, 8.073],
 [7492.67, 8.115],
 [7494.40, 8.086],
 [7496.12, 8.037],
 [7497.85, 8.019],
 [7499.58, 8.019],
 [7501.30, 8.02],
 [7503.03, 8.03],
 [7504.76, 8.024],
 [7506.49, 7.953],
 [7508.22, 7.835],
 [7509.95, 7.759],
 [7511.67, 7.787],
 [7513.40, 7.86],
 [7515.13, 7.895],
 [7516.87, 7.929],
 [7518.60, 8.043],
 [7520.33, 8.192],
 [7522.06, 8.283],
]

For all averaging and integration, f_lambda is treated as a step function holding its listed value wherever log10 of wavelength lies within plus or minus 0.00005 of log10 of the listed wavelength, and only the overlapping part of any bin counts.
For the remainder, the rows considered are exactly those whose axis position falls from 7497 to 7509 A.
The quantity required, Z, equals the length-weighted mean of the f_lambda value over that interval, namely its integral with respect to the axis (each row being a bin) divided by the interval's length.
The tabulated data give 7.98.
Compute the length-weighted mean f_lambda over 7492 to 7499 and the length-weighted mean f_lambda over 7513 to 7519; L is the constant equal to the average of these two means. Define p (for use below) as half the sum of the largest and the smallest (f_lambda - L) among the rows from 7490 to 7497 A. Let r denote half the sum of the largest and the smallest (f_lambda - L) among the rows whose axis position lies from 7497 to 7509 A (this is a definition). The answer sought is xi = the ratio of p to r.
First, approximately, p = 0.09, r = -0.05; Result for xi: -1.7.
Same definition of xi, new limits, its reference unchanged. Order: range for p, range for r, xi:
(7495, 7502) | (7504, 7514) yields -0.4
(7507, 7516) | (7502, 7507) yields -29.6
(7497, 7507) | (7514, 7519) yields -0.3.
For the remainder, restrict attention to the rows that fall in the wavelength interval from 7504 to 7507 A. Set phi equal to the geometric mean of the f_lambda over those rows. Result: 7.99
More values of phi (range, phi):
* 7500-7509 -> 7.97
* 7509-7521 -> 7.92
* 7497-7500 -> 8.02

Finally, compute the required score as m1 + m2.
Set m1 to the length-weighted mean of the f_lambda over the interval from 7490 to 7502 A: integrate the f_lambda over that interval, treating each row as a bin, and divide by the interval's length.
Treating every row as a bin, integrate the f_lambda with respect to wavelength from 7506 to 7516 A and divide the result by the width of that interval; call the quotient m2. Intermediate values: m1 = 8.05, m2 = 7.85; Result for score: 15.90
